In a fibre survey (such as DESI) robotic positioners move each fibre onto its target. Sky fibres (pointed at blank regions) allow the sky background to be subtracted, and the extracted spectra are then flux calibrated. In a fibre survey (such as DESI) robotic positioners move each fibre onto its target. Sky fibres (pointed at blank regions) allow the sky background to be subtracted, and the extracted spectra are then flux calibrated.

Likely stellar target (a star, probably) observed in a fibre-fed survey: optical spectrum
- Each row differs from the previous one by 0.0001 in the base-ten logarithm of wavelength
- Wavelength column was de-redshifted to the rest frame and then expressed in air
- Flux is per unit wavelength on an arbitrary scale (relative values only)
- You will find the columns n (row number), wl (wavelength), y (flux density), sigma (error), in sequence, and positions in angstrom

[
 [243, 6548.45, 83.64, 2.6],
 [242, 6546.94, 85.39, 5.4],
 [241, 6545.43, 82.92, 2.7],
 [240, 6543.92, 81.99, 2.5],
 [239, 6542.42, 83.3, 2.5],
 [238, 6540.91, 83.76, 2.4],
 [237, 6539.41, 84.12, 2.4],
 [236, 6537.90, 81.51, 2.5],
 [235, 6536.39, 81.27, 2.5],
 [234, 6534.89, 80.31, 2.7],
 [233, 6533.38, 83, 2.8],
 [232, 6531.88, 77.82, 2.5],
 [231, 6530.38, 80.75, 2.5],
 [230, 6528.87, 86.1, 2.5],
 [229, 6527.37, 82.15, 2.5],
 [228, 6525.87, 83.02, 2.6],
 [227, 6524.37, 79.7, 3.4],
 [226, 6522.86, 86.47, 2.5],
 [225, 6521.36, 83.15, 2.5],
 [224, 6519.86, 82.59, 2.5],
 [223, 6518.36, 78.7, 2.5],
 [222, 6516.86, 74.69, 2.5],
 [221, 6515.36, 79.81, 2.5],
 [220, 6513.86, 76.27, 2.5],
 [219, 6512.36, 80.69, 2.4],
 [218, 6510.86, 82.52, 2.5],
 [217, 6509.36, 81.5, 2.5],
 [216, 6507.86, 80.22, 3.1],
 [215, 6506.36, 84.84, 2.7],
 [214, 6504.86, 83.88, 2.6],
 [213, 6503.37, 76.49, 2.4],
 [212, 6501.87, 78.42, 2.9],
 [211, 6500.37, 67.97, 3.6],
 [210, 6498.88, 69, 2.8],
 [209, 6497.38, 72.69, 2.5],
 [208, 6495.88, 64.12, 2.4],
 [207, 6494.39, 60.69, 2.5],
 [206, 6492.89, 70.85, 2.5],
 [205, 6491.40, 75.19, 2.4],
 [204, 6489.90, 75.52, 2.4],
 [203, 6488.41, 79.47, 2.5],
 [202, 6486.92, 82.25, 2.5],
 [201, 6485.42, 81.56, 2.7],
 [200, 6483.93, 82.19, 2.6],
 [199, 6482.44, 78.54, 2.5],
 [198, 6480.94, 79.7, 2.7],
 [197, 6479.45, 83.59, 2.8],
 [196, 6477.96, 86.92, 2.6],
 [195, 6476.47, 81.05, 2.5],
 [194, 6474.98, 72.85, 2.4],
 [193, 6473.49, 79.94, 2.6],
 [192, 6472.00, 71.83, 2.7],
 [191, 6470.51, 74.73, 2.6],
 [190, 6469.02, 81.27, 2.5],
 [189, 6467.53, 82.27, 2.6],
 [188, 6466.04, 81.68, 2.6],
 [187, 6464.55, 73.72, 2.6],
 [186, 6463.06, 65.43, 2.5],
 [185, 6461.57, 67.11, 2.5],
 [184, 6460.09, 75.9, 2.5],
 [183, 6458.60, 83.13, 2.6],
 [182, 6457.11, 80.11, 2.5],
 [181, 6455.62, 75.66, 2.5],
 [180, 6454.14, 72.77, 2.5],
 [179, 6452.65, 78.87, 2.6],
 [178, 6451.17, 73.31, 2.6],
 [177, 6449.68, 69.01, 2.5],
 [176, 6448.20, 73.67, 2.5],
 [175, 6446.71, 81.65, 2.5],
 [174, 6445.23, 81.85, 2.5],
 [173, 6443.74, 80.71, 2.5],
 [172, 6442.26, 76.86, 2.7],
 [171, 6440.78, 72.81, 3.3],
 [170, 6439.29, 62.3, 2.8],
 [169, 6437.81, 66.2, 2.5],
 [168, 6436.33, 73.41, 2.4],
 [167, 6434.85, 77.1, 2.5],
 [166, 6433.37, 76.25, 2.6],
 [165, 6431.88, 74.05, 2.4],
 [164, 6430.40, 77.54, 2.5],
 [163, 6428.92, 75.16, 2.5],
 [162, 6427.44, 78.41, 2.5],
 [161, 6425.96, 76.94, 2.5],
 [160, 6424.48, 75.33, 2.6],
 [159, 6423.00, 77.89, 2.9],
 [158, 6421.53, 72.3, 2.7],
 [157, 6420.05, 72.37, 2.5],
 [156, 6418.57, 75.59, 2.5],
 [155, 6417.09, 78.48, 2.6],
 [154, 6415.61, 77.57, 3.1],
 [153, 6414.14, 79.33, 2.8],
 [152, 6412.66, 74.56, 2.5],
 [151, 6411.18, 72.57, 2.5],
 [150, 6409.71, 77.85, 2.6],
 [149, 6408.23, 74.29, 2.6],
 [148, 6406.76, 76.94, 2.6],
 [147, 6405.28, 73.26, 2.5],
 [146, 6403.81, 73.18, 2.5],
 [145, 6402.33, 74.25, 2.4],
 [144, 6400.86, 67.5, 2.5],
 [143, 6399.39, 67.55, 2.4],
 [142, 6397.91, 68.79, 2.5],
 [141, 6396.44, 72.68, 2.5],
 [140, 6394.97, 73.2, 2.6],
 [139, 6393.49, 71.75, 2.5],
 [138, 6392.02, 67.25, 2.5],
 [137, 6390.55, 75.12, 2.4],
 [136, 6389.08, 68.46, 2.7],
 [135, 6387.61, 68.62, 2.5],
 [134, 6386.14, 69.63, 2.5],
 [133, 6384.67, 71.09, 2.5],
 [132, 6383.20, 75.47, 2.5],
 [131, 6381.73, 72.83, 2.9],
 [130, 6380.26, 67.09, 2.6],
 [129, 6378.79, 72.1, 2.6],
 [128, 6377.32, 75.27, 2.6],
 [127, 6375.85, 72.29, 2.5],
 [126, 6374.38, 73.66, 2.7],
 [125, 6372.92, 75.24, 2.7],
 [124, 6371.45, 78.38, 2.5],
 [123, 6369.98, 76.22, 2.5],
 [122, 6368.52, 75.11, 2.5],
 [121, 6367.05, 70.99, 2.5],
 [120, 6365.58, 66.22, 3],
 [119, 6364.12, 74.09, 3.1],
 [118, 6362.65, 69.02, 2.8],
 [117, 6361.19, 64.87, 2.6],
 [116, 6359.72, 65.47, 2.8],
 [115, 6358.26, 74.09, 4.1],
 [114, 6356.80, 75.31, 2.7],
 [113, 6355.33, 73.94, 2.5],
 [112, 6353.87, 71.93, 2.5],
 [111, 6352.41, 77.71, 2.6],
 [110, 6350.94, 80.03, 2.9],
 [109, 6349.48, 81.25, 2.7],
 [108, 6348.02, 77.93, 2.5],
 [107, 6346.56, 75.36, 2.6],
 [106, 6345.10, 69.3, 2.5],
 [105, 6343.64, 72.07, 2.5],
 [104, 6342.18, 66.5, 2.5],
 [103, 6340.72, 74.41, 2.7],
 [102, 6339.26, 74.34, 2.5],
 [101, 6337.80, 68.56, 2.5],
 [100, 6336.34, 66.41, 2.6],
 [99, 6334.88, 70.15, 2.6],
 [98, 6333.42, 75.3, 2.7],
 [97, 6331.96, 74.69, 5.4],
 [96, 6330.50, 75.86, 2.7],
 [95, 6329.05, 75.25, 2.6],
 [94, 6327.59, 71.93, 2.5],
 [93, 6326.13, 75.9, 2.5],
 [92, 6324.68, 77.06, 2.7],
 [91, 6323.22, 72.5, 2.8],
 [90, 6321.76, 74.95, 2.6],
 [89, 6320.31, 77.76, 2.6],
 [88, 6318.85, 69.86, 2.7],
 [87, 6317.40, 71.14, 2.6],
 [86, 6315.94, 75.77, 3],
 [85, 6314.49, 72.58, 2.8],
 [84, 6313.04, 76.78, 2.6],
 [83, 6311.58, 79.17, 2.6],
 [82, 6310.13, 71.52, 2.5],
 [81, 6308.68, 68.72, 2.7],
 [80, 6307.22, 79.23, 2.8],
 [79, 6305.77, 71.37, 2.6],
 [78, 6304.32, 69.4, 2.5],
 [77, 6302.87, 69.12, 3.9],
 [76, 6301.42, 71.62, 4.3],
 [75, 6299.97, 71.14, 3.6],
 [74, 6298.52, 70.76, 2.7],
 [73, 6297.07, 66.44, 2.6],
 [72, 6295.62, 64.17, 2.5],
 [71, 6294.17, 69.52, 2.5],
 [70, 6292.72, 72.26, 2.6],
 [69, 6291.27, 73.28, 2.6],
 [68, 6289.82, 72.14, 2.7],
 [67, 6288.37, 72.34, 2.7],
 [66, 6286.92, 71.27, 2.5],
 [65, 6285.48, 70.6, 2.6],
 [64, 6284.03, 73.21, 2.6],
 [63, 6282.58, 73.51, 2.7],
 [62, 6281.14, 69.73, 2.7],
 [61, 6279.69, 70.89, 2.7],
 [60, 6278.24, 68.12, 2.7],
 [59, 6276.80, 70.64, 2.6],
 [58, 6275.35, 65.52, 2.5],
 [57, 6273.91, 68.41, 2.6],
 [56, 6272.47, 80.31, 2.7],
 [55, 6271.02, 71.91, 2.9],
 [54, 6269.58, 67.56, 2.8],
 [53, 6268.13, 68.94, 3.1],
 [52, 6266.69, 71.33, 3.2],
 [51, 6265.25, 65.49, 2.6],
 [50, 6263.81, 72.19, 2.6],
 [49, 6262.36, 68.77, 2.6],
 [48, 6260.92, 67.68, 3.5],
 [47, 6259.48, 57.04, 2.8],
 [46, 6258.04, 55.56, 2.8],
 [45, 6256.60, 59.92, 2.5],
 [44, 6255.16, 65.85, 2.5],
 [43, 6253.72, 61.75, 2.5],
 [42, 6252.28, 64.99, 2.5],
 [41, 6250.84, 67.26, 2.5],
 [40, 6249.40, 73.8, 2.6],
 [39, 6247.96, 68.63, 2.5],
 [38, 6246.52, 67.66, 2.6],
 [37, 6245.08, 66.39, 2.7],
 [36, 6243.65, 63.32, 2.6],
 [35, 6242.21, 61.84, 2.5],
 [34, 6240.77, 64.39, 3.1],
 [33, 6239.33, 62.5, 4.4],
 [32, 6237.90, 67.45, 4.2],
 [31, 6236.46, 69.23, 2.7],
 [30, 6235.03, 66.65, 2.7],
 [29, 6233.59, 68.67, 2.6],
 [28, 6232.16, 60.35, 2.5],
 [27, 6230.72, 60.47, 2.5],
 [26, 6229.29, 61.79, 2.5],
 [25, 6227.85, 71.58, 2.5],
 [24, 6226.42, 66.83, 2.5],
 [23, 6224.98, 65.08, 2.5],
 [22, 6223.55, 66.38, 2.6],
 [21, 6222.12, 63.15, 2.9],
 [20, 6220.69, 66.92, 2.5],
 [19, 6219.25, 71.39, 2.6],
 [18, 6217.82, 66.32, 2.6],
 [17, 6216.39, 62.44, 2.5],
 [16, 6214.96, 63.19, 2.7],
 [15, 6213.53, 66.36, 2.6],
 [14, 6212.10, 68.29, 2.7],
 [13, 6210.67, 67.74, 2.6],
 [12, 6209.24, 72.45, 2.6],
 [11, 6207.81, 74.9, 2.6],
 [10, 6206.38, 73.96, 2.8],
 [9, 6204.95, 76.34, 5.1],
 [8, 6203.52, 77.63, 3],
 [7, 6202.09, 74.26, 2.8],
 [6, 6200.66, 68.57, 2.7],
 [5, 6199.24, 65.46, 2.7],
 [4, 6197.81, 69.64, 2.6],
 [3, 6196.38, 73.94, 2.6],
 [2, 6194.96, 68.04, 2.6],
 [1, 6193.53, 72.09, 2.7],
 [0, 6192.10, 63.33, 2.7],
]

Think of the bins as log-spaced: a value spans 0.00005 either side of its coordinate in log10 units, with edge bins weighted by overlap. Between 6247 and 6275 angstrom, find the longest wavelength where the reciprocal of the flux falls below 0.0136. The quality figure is 6272.47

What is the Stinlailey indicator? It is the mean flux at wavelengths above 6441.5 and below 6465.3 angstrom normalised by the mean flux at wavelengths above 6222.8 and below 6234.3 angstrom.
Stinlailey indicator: 1.16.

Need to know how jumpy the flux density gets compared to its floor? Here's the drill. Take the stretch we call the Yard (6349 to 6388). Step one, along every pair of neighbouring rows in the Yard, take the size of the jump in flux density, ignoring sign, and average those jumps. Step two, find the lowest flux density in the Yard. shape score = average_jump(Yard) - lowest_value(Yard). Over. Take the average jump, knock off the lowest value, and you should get -61.6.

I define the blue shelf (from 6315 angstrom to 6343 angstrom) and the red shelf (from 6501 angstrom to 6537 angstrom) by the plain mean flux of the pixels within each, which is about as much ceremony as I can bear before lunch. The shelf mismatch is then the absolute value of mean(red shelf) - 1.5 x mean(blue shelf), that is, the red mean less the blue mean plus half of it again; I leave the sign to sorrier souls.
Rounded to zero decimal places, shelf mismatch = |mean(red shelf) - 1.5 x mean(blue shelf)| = 29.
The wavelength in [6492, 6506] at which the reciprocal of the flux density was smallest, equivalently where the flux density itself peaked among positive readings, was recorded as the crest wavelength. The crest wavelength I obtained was 6504.86 angstrom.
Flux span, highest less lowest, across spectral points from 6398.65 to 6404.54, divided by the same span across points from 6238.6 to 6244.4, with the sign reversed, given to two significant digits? -2.6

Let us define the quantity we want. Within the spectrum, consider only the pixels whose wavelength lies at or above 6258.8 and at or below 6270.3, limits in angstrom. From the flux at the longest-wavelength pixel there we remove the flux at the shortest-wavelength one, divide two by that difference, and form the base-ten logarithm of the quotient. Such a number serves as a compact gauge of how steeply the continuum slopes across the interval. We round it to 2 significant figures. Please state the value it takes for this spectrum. -0.72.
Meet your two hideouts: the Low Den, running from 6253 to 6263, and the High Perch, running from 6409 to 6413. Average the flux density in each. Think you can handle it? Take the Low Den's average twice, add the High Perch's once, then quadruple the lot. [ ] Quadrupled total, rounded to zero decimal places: 799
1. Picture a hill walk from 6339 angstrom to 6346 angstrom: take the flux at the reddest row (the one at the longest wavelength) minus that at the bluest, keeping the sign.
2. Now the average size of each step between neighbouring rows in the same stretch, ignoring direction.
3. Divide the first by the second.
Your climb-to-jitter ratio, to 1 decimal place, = -1.2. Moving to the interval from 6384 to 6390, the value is -3.0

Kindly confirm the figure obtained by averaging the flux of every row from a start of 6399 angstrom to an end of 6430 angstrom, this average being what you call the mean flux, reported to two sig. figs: 75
